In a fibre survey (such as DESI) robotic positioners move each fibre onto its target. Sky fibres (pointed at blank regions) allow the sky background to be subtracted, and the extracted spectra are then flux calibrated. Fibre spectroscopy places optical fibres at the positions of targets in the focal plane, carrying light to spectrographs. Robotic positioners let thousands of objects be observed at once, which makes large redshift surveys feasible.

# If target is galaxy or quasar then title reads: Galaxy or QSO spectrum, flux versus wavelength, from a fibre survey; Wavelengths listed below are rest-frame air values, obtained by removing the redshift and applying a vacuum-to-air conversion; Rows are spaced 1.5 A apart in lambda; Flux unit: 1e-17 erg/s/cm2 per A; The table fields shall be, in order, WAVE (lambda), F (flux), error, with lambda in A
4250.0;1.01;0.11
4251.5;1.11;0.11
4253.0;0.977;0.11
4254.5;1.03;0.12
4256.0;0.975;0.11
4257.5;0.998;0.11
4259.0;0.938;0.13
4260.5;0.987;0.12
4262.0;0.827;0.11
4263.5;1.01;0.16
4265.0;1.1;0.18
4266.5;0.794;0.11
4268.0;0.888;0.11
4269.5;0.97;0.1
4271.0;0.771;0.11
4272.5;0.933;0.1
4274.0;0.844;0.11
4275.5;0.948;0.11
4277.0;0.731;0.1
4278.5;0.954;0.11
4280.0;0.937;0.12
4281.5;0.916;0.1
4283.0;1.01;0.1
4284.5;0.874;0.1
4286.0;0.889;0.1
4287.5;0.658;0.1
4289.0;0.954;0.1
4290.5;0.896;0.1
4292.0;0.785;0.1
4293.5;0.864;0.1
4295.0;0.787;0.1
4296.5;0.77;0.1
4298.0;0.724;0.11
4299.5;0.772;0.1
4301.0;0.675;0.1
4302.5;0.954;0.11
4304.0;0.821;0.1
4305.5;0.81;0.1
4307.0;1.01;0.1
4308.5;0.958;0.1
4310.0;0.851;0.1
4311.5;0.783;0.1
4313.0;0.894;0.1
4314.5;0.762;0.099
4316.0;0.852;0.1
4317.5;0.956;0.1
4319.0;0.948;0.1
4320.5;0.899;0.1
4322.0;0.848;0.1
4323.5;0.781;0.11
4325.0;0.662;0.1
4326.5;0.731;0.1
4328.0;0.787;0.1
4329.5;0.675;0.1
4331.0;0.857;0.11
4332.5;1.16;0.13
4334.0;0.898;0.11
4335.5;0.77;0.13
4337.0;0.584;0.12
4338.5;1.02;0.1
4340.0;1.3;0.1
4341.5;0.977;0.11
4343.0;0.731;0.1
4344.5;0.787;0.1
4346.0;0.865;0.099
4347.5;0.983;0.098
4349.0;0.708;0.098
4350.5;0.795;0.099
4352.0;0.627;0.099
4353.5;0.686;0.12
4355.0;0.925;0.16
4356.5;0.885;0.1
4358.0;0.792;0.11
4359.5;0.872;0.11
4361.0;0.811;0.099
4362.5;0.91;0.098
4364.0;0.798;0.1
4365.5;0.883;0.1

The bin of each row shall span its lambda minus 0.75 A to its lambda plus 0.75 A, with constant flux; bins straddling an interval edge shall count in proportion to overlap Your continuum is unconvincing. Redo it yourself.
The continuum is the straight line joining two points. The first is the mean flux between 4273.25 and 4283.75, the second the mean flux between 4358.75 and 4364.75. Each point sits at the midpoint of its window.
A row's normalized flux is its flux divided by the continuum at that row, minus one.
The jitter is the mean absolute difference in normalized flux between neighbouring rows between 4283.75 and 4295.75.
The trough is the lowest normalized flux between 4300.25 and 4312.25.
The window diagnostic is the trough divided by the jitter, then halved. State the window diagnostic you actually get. -0.9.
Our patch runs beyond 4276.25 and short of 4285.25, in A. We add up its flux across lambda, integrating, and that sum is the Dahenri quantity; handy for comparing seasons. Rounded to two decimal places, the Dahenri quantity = 8.13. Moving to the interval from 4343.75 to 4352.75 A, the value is 7.15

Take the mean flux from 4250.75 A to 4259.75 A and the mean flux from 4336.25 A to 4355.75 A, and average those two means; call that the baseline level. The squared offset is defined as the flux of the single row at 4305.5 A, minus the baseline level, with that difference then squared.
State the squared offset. 0.01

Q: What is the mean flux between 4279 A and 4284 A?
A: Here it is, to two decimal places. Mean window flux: 0.95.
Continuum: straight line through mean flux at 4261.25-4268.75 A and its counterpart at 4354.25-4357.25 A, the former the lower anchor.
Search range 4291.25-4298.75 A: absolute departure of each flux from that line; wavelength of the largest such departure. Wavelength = 4298.0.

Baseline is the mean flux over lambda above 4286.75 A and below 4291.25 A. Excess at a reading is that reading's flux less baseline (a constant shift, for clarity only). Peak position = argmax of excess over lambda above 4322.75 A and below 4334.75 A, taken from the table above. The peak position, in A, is 4332.5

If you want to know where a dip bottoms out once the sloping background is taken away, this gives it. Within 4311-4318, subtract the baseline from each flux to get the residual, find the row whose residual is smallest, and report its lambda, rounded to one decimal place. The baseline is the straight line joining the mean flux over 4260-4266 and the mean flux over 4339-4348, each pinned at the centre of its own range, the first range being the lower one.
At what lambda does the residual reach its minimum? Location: 4314.5 A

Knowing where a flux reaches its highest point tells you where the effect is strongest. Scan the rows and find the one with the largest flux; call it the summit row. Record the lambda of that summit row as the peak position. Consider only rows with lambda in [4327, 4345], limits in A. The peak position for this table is 4340.0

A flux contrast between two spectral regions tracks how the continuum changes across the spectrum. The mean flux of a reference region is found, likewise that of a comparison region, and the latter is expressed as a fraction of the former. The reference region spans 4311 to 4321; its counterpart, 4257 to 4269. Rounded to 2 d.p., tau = 1.08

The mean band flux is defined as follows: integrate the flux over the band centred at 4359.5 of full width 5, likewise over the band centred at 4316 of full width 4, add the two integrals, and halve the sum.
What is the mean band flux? 3.8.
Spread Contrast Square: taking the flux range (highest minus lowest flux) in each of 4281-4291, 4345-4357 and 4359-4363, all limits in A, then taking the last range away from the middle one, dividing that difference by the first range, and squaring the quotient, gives 0.53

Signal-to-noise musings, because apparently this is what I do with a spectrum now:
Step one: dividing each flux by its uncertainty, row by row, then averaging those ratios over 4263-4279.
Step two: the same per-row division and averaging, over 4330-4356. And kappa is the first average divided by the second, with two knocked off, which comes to -1.01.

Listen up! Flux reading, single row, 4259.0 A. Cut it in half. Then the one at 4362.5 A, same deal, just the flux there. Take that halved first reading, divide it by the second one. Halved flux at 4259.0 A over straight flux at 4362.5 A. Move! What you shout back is 0.52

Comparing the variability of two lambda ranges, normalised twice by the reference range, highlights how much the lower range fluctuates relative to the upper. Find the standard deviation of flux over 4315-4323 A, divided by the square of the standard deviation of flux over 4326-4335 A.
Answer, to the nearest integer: 2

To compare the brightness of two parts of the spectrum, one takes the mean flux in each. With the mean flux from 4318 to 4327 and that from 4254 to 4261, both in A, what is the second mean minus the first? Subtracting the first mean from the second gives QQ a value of 0.17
